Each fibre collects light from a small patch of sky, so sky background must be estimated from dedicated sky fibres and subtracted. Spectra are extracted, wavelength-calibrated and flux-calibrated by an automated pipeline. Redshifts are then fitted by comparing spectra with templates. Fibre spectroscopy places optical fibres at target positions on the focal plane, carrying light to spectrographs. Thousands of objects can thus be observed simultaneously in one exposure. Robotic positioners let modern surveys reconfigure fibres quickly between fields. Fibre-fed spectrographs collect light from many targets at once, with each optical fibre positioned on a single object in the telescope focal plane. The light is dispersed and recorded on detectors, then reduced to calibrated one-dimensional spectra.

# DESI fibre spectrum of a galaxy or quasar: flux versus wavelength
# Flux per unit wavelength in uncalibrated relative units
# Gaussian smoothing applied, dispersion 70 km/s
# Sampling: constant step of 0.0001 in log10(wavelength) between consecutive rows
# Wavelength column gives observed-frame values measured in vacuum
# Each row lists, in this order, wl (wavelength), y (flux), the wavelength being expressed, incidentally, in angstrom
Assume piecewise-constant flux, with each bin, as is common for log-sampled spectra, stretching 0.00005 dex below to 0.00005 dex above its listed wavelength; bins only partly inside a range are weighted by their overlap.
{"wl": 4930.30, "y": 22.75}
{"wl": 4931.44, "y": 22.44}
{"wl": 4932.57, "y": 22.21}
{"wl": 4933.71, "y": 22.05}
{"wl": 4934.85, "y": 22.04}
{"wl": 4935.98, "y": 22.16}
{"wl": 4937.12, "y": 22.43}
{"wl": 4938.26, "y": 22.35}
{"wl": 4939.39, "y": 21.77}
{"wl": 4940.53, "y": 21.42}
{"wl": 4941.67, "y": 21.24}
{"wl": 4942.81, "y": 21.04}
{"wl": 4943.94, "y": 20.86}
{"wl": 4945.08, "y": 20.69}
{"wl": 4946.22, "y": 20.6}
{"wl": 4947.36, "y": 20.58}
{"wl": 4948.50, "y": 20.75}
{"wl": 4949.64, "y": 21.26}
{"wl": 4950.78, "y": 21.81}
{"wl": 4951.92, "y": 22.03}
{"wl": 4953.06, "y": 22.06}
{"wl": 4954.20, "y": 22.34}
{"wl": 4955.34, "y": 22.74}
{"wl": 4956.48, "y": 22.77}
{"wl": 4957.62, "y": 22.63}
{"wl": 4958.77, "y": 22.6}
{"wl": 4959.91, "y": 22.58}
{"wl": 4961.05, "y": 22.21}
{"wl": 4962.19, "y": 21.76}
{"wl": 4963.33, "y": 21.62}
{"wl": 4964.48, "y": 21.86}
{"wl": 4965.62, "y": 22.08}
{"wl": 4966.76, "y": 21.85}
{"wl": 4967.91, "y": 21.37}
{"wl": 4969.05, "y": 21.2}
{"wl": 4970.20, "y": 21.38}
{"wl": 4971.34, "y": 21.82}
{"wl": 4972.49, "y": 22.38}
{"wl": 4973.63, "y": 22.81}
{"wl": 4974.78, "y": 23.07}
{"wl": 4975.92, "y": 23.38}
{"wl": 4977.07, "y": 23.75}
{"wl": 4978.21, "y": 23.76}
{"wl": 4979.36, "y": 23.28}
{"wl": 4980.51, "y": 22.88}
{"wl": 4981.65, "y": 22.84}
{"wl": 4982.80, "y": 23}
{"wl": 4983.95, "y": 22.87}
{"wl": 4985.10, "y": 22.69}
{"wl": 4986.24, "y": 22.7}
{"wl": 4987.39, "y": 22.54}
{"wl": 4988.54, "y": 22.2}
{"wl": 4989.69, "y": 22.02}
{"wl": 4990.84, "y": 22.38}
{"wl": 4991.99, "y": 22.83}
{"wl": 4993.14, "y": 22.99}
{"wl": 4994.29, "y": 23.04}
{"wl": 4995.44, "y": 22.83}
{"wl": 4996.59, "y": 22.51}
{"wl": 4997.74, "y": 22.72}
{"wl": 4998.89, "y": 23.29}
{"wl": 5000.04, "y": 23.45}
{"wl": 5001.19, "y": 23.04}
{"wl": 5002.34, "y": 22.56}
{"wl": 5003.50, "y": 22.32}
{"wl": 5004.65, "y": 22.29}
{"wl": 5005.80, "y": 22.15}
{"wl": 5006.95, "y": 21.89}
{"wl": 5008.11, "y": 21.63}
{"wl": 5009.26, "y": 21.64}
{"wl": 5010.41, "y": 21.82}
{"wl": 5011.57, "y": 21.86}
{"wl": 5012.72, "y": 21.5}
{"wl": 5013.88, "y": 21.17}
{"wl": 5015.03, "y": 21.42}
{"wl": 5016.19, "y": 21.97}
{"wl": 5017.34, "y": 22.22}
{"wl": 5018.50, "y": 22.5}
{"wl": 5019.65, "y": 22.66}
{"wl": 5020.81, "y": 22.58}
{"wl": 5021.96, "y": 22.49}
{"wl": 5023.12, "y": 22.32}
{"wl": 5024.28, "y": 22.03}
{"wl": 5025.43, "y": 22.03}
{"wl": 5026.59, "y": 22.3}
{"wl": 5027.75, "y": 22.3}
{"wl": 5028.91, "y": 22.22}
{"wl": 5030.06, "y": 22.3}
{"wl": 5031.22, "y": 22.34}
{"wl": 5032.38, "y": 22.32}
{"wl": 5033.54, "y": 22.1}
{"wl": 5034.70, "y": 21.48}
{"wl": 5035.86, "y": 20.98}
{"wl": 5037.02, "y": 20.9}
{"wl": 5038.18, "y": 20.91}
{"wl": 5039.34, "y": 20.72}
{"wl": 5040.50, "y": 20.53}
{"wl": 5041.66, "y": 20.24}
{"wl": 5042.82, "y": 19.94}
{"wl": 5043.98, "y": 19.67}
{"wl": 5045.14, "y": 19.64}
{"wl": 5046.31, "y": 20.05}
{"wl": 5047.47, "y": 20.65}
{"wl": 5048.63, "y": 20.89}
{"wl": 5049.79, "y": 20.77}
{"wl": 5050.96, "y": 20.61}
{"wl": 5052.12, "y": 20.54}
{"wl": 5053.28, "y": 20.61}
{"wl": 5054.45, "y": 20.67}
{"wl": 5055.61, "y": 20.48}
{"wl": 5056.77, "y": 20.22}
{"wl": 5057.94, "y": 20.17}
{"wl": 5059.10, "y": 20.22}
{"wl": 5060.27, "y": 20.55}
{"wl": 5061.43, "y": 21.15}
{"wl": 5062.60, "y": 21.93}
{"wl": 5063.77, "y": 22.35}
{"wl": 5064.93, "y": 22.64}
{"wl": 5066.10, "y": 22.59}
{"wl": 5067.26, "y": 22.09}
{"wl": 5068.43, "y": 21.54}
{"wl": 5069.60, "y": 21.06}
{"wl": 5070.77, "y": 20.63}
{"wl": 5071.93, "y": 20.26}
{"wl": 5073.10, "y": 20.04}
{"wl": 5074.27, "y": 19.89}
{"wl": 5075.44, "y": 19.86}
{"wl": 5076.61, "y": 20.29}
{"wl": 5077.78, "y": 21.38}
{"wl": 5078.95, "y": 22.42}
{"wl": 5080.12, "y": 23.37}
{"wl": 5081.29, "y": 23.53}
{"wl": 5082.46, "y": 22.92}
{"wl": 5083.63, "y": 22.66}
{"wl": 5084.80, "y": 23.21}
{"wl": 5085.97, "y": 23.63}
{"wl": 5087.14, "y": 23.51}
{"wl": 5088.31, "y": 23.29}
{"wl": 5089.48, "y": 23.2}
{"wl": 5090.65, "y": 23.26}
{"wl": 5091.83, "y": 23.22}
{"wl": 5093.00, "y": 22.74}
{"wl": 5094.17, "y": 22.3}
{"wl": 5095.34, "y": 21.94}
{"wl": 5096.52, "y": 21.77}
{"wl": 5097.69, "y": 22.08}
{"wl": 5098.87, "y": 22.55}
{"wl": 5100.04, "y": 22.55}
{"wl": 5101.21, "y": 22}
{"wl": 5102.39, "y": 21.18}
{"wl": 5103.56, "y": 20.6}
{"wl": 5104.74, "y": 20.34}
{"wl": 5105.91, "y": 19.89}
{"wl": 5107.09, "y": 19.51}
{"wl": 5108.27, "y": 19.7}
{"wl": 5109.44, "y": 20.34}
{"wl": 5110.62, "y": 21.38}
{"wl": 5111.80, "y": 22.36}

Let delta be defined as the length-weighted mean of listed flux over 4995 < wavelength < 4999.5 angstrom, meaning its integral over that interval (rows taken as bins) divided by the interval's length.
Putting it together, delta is 22.9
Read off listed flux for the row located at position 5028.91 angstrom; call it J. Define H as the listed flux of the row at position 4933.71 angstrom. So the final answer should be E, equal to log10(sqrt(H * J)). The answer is 1.345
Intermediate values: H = 22.05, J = 22.22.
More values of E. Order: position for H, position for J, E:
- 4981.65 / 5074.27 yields 1.329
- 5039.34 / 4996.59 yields 1.334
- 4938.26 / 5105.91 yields 1.324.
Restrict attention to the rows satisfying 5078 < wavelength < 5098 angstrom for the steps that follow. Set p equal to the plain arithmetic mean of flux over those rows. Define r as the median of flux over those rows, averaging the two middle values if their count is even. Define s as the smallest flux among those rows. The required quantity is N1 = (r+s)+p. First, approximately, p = 22.9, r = 23.2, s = 21.77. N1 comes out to 67.9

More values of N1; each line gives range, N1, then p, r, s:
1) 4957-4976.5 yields 65.4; 22.2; 22.1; 21.2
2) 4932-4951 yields 63.5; 21.5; 21.4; 20.58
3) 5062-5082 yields 62.9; 21.5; 21.5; 19.86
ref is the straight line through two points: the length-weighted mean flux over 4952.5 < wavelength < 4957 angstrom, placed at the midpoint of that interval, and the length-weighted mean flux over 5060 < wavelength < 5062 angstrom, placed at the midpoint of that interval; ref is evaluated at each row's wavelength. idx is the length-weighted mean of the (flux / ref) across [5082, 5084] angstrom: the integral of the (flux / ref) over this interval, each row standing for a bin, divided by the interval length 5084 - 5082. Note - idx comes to 1.11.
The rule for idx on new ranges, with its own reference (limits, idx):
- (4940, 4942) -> 0.94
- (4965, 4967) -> 0.99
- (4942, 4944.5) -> 0.93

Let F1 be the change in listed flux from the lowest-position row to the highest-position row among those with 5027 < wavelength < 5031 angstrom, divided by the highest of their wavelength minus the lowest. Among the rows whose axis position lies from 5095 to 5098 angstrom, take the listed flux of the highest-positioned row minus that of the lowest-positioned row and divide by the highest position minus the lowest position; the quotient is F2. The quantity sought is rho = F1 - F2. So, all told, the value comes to -0.06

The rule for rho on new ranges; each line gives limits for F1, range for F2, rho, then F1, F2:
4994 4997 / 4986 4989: -0.01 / -0.2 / -0.2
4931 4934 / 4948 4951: -0.64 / -0.2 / 0.5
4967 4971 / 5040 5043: 0.26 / 0.0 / -0.3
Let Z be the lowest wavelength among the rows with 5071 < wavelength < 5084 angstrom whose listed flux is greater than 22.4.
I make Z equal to 5078.95 angstrom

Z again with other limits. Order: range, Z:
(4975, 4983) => 4975.92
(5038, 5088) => 5064.93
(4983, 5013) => 4983.95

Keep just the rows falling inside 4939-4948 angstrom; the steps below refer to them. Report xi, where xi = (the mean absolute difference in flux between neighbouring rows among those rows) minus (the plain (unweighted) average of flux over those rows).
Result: -20.9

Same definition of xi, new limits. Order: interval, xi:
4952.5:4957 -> -22.2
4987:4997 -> -22.3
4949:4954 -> -21.5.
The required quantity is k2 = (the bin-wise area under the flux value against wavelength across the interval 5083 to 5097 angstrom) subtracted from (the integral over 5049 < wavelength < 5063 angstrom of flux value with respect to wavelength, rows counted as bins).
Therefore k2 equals -32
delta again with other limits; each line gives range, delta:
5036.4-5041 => 20.8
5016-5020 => 22.4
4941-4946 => 20.9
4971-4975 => 22.5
